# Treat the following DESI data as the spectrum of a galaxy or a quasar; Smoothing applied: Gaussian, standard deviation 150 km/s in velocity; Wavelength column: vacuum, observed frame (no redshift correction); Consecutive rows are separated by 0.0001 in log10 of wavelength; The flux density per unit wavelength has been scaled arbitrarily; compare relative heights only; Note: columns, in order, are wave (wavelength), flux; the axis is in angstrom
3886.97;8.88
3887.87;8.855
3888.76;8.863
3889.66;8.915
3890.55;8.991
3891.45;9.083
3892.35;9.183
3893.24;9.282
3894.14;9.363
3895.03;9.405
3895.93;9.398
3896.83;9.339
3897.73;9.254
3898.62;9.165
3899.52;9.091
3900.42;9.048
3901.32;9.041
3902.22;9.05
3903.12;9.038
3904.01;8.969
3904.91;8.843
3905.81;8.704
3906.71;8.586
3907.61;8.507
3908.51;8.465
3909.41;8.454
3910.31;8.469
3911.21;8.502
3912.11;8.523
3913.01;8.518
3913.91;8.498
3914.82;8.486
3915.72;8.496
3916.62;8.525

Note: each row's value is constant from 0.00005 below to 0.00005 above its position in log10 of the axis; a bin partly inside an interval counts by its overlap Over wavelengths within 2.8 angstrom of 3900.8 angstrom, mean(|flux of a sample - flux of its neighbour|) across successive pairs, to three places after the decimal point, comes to 0.029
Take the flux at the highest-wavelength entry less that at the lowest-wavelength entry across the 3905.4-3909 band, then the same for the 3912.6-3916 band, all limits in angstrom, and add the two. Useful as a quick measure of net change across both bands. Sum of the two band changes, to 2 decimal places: -0.26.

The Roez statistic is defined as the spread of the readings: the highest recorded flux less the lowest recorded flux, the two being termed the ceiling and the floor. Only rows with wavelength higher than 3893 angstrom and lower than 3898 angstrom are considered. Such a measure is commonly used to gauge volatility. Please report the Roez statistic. 0.15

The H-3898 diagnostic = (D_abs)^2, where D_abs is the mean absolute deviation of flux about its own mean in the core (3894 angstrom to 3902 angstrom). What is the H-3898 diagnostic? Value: 0.017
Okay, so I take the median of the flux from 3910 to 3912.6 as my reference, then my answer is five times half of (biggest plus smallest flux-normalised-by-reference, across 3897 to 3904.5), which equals 5.36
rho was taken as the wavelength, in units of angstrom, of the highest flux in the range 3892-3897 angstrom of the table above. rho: 3895.03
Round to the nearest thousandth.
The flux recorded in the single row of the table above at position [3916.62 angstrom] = 8.525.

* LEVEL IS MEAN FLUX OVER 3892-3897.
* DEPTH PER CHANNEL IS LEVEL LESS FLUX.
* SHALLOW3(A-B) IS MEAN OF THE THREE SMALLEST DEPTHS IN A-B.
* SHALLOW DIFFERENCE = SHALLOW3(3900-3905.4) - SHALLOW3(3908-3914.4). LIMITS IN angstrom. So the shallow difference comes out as -0.53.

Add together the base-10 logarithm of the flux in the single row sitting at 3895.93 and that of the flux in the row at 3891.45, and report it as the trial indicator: 1.93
